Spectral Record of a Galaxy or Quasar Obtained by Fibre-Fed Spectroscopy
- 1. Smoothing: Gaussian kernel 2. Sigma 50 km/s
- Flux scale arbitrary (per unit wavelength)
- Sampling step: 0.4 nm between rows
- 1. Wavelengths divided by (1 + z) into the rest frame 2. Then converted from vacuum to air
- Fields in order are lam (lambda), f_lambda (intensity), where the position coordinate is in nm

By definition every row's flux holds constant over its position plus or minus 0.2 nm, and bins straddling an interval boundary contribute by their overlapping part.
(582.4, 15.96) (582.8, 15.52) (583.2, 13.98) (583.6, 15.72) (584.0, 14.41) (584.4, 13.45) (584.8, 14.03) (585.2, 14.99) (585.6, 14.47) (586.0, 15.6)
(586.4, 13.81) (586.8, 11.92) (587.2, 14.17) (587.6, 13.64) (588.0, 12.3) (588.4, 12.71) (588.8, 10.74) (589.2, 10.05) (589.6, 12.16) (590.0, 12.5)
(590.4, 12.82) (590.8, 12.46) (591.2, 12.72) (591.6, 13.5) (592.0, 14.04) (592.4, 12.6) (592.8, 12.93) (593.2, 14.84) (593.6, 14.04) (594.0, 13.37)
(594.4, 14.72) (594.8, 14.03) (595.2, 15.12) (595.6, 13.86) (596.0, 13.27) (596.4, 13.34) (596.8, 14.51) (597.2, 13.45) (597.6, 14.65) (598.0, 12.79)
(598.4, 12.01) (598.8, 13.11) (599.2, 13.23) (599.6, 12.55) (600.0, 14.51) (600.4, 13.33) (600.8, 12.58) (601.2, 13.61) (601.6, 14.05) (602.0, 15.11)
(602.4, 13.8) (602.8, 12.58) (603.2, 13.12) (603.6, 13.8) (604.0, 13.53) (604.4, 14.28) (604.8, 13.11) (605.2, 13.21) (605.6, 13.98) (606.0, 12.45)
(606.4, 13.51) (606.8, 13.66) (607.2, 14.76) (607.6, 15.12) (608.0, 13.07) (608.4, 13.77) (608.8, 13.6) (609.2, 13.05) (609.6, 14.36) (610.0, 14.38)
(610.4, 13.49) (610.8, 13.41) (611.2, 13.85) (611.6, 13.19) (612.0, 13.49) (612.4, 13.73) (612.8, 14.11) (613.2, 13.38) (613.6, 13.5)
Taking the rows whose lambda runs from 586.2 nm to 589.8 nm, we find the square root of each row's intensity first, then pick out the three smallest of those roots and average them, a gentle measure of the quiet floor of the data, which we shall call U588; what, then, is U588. 3.30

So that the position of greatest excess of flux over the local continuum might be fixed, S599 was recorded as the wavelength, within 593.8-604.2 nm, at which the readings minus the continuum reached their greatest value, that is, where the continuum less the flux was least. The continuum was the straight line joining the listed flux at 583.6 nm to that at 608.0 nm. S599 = 602.0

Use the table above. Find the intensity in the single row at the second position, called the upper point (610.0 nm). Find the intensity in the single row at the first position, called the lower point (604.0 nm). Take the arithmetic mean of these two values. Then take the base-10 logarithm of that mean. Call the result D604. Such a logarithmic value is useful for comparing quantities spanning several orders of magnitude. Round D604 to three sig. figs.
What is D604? 1.14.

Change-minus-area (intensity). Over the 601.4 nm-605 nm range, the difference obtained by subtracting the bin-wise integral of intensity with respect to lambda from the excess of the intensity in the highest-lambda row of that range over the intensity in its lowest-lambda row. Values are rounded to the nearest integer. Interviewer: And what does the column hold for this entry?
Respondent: -50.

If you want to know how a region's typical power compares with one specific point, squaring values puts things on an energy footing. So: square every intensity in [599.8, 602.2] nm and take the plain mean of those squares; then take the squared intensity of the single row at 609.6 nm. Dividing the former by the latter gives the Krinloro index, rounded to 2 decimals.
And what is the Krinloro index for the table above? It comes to 0.94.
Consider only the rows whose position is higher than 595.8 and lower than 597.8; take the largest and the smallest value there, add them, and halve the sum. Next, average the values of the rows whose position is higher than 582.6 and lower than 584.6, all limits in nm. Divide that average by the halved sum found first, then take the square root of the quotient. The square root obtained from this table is 1.02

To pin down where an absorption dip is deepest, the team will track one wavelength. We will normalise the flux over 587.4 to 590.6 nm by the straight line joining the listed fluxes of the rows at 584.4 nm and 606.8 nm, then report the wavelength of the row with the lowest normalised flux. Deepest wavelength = 589.2 nm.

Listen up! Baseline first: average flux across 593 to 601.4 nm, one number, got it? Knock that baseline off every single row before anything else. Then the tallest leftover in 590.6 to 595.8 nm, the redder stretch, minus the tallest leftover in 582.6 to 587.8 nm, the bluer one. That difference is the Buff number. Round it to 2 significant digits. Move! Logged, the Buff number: -0.60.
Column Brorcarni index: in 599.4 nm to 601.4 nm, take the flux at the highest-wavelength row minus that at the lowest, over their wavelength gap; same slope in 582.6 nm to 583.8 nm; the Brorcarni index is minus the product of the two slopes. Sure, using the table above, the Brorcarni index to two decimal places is -0.17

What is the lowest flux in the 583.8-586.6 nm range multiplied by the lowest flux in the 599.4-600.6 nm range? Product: 169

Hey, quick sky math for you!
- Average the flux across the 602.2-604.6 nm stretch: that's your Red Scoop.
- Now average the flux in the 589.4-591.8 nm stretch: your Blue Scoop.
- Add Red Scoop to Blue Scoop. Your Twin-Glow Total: 26.2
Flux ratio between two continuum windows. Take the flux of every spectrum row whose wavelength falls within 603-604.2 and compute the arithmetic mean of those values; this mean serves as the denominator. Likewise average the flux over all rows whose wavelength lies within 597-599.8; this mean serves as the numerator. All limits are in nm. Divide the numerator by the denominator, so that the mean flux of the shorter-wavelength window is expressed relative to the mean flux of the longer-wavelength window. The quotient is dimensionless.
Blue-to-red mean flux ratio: 0.97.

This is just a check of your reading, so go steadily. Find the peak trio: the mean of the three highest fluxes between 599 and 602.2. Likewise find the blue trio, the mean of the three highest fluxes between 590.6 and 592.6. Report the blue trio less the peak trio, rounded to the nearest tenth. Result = -1.1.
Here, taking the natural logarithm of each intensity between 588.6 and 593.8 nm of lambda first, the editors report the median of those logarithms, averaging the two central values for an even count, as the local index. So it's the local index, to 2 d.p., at 2.54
